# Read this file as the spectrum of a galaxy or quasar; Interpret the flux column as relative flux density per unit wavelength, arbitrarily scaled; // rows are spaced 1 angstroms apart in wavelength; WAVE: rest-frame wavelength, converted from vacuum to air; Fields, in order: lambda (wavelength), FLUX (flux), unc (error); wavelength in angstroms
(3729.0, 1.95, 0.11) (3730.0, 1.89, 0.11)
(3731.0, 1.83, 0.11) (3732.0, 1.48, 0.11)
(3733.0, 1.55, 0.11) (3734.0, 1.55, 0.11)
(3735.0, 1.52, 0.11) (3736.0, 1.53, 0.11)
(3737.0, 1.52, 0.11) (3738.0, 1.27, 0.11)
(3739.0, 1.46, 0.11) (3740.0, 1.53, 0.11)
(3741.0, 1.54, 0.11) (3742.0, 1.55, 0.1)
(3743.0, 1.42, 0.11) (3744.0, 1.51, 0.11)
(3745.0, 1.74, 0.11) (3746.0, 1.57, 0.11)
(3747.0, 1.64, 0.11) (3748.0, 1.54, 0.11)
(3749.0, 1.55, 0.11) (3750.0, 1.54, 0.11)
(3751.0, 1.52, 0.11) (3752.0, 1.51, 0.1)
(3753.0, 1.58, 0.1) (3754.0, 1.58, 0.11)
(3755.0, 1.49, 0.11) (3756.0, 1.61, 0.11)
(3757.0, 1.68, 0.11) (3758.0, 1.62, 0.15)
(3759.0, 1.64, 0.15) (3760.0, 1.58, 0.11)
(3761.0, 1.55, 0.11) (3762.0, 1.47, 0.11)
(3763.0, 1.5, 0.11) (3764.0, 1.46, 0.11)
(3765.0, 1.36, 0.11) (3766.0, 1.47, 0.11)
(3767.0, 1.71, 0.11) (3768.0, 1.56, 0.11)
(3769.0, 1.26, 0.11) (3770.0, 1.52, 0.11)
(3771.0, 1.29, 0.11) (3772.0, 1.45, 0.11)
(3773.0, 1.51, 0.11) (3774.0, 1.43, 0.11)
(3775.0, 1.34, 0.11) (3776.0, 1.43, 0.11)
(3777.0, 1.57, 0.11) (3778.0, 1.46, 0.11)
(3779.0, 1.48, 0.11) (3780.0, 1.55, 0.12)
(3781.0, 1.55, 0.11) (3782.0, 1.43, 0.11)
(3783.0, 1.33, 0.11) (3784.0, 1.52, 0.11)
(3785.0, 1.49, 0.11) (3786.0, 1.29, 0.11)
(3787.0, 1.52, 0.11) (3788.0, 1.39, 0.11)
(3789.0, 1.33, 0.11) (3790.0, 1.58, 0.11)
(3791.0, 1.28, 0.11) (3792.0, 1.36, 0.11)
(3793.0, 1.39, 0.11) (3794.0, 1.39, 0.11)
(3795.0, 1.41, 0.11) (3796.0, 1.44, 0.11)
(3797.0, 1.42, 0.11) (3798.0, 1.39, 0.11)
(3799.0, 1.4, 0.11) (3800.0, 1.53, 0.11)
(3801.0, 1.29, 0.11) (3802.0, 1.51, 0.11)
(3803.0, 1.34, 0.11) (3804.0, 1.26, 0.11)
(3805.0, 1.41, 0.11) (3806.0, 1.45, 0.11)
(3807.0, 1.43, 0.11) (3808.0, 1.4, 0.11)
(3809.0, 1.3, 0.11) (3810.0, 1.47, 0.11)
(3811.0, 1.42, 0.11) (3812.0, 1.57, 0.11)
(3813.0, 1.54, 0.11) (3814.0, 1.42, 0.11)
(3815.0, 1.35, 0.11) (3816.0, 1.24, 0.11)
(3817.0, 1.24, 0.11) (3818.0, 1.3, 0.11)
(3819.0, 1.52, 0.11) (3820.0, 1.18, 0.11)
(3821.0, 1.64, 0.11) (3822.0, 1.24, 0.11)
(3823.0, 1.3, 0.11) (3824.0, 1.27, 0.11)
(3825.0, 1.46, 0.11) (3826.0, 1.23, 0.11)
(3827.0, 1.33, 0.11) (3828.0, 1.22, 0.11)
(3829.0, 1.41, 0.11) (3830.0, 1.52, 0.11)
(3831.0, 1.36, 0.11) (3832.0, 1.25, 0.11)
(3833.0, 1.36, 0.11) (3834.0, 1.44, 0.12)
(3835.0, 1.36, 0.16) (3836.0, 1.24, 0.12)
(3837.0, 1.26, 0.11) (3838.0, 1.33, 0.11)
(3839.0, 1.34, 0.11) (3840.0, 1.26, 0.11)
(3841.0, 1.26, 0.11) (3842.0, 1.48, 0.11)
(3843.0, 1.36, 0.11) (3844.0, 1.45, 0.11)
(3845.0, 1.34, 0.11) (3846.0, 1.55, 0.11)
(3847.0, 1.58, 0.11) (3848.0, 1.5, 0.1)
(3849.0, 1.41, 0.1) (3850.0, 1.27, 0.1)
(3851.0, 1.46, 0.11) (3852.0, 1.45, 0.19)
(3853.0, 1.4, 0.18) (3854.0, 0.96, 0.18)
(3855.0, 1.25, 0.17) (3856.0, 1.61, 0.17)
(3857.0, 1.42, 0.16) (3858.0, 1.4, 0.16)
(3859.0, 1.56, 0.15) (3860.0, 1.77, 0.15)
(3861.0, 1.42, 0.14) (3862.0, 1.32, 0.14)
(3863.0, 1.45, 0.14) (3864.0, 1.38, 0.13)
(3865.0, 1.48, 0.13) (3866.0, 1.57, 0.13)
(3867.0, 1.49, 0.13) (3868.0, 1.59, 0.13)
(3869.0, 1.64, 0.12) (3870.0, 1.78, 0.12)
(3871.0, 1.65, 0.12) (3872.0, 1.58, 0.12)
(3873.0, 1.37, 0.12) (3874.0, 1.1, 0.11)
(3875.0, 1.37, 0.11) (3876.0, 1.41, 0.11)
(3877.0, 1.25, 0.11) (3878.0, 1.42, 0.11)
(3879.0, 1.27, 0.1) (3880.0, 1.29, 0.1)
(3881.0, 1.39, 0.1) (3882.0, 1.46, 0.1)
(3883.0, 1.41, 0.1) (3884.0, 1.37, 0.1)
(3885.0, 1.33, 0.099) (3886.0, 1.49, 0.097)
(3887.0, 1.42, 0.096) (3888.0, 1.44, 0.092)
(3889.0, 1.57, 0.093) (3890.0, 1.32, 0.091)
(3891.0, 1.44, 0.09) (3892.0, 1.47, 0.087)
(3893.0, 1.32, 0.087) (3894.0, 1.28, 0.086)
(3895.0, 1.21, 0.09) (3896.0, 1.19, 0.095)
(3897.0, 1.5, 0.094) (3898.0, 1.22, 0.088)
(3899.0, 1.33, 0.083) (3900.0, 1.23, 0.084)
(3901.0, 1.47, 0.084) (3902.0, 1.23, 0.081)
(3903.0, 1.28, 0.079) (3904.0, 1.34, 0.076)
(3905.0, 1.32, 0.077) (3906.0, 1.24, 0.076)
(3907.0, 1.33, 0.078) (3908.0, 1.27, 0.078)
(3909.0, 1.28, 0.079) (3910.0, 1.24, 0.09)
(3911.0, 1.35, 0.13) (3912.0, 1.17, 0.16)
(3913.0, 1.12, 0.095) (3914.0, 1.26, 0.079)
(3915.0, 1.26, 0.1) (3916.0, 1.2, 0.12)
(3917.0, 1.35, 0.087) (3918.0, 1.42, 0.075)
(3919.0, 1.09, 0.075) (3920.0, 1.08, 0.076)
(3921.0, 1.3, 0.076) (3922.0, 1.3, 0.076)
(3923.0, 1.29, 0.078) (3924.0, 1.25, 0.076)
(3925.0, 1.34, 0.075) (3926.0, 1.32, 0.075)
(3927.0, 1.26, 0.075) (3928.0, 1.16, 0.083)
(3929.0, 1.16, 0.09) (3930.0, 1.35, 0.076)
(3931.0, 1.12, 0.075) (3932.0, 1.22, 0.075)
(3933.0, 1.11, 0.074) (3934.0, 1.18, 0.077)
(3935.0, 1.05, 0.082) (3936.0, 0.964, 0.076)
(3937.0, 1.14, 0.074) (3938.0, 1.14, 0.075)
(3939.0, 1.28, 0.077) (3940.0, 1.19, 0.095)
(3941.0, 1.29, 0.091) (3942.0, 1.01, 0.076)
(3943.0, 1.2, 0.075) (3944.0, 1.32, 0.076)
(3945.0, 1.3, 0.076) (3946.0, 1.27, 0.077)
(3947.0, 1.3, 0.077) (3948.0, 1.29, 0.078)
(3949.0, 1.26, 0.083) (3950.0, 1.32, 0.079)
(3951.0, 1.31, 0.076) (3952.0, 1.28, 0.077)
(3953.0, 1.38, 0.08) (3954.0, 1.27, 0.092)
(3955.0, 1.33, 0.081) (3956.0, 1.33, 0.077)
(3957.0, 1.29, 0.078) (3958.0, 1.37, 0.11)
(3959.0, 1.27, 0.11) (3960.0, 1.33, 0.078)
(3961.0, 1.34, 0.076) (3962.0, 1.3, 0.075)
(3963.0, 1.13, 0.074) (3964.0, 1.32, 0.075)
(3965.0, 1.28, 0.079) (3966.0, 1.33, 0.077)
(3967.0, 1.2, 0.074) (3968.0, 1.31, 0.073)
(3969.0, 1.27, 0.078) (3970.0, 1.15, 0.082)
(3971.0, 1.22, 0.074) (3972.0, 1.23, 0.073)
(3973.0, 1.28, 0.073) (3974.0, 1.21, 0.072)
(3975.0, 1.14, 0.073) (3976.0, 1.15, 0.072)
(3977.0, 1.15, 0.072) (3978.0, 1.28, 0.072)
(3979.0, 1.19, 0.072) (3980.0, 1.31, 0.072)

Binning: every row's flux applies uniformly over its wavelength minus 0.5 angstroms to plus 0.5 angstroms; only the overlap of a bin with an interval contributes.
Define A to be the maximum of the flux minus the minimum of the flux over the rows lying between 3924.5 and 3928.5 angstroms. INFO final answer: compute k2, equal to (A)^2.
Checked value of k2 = 0.032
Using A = 0.18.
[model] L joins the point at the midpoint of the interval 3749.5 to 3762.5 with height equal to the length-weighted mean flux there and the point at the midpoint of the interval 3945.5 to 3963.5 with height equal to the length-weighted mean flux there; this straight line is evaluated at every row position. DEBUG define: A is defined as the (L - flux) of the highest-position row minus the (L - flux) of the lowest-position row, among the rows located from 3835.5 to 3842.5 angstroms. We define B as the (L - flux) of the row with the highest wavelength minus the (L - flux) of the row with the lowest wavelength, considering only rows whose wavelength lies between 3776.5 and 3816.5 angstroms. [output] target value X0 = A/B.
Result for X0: -0.9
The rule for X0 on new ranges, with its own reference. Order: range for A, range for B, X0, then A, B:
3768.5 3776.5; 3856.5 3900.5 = -1.4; -0.2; 0.13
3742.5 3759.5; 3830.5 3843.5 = 14.9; -0.2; -0.02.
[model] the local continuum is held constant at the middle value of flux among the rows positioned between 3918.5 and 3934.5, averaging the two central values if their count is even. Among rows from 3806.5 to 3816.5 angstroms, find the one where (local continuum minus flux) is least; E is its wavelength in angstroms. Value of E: 3812.0 angstroms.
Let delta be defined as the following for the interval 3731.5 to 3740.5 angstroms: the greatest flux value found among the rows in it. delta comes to 1.55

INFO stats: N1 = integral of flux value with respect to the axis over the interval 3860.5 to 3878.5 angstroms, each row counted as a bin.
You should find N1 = 26.3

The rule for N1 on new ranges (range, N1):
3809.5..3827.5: 24.7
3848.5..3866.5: 25.6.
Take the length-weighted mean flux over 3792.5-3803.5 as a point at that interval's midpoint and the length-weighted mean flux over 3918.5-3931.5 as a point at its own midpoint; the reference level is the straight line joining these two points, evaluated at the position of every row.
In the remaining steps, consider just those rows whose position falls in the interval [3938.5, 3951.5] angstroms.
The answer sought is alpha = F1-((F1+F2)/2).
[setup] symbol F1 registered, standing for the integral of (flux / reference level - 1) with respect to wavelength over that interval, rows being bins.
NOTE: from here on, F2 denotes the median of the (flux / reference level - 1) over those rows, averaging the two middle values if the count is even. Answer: 0.25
